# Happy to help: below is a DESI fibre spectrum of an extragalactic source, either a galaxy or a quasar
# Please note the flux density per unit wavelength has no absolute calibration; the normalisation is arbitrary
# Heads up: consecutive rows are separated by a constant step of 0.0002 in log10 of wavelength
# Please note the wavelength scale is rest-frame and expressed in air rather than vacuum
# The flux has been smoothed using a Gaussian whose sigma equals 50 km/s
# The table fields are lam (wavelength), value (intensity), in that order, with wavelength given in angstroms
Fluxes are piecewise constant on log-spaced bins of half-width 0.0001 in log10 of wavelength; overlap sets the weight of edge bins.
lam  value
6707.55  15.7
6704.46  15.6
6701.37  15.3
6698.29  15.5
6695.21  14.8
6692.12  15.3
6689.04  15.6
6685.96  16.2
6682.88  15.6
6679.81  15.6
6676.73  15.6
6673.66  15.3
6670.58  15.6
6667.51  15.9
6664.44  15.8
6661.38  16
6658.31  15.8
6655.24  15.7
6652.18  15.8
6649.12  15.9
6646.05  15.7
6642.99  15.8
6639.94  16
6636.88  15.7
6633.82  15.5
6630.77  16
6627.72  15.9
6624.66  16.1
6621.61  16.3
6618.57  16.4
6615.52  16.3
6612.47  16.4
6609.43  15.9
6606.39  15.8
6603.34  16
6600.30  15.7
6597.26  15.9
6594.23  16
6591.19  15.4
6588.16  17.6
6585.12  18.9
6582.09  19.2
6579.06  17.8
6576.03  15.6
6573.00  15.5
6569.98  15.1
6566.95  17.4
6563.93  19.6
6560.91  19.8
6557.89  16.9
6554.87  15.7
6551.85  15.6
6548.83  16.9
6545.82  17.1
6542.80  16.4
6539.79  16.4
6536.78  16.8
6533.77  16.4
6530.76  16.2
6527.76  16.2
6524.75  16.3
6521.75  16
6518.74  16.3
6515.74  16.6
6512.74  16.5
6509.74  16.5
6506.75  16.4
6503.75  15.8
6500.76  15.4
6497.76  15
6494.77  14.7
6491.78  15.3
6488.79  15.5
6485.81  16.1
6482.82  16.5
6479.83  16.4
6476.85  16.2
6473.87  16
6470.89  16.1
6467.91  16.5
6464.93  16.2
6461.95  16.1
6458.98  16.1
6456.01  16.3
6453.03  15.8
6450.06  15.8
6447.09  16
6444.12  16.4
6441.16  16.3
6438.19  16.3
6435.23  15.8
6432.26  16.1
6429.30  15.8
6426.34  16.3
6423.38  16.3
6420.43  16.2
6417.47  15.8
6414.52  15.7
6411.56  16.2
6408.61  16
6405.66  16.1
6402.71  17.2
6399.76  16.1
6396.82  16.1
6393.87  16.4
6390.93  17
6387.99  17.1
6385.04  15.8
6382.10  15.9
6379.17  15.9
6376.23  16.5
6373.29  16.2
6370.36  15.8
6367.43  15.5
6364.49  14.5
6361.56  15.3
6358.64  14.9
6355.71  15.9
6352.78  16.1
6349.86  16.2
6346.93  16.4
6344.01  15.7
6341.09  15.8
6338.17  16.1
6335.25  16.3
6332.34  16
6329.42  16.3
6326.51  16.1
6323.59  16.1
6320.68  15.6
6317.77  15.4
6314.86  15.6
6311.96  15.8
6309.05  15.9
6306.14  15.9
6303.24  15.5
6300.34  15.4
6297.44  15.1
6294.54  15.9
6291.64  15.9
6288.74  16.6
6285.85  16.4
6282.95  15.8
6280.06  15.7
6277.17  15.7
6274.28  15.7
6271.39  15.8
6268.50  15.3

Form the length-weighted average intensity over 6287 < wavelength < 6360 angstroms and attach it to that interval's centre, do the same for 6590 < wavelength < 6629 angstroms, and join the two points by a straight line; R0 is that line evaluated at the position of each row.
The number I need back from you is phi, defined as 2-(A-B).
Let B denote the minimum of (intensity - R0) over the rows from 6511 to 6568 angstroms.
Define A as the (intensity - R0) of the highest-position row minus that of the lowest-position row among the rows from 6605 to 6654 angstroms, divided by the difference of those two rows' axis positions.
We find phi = 1.6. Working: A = -0.001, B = -0.4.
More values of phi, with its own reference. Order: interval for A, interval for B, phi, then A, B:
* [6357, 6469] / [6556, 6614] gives 1.1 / 0.014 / -0.9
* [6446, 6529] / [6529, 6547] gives 2.2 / 0.002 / 0.2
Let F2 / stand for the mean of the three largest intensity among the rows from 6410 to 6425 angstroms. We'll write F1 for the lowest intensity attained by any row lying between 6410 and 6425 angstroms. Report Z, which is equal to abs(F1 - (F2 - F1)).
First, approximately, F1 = 15.7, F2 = 16.2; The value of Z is 15.2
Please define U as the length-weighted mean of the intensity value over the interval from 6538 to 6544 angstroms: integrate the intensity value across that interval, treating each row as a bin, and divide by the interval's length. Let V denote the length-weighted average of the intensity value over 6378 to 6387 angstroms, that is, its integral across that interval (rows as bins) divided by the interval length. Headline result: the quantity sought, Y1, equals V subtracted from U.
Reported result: 0.5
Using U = 16.4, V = 15.9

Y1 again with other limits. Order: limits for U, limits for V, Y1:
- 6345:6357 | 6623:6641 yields 0.3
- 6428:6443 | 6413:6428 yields 0.0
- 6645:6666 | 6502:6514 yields -0.5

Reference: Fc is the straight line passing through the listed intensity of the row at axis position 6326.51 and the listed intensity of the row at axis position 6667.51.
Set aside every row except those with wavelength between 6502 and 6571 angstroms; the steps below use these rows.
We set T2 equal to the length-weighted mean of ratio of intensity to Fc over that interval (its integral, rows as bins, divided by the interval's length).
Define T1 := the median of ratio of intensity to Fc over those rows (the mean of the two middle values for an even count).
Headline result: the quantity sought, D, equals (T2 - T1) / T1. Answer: 0.015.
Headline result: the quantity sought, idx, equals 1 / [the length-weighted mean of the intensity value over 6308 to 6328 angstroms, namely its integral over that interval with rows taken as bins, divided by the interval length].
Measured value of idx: 0.0634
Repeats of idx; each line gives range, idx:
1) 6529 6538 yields 0.0608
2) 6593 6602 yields 0.0630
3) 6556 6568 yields 0.0544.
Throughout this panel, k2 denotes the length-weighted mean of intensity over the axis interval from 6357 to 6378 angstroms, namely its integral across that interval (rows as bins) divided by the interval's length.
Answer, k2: 15.5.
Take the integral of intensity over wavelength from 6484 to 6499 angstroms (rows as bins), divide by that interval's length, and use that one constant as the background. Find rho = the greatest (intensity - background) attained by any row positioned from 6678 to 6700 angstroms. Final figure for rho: 0.85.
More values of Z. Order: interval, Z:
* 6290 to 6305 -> 14.4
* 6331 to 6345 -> 15.3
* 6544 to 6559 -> 14.2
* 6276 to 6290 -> 15.1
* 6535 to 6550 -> 15.9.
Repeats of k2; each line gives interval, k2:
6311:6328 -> 15.8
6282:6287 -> 16.1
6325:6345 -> 16.0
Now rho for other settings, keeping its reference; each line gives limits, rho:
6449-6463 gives 0.95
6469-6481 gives 1.05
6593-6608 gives 0.65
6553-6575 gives 4.45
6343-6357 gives 1.05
